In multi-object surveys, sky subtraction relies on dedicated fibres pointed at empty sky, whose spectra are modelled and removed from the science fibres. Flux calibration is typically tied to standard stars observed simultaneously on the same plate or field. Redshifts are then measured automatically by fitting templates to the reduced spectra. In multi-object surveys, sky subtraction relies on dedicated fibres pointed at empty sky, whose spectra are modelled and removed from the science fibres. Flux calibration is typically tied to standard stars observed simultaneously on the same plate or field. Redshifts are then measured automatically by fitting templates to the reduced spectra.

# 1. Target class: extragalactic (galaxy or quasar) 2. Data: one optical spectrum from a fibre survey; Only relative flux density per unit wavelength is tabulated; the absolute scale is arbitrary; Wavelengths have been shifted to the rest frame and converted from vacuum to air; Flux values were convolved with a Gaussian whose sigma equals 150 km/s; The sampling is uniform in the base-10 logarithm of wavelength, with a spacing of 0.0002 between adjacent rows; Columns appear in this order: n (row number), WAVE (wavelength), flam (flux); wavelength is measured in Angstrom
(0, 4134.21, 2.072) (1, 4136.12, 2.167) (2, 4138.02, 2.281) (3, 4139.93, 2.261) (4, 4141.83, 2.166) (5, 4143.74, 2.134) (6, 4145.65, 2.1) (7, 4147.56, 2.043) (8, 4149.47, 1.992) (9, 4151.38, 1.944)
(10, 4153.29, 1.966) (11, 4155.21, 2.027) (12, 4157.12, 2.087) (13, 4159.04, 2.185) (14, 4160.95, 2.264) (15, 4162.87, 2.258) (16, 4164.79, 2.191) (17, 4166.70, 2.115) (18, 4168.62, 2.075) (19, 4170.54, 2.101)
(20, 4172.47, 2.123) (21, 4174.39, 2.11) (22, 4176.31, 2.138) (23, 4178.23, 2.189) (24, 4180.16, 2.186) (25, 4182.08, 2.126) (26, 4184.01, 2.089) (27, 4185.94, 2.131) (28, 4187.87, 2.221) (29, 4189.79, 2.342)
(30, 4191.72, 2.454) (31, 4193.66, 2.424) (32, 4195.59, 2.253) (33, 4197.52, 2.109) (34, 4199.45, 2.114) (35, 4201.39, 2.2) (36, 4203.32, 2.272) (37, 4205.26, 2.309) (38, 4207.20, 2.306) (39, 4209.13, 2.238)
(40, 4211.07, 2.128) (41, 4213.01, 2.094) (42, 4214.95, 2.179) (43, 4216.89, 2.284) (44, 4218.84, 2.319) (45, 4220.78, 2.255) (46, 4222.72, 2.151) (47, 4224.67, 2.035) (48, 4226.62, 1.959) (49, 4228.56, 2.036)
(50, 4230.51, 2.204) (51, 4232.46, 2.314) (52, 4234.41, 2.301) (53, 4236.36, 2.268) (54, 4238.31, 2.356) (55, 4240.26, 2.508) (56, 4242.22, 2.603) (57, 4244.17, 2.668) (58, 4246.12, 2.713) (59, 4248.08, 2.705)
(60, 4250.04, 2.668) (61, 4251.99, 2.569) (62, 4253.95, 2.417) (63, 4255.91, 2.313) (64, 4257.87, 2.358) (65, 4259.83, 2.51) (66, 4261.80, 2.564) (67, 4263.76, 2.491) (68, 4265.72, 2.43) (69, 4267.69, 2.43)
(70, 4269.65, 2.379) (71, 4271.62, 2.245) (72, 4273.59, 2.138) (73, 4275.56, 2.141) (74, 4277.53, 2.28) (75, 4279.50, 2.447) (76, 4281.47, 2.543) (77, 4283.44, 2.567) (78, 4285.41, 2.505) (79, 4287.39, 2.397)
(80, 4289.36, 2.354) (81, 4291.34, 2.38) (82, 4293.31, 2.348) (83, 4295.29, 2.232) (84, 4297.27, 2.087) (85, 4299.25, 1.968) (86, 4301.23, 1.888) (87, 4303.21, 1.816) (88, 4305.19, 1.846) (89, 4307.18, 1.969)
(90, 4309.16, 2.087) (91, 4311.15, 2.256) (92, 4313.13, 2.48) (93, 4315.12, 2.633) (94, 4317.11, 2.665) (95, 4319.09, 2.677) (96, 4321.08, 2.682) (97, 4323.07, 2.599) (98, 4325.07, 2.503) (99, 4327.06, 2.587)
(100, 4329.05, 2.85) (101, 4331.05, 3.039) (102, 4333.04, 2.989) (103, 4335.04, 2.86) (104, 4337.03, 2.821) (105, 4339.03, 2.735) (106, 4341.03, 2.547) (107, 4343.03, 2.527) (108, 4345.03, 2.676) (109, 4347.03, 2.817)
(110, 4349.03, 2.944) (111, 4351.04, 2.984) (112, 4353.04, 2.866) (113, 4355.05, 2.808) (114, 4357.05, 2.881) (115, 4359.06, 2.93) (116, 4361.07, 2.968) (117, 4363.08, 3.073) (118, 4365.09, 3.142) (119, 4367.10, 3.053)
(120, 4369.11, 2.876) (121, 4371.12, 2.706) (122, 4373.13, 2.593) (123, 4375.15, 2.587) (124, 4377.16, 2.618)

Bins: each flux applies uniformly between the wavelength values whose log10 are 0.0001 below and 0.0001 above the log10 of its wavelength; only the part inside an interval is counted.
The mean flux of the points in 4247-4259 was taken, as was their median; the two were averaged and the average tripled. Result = 7.5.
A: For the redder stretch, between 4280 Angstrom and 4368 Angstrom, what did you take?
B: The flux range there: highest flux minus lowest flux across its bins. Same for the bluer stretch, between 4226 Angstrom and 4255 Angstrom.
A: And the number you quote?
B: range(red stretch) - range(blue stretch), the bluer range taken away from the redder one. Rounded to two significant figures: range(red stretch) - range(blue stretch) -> 0.57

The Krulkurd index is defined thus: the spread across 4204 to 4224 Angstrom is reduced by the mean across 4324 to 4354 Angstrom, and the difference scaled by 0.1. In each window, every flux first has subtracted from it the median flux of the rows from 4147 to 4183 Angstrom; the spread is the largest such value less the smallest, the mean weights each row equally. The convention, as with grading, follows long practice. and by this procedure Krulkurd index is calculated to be -0.04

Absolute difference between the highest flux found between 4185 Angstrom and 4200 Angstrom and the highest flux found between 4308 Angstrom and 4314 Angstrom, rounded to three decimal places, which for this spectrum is 0.026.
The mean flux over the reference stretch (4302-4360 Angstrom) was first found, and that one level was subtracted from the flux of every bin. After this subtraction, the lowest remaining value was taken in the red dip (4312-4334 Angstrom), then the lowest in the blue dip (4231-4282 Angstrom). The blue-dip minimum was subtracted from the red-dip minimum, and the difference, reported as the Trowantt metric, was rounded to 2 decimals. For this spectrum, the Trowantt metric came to 0.34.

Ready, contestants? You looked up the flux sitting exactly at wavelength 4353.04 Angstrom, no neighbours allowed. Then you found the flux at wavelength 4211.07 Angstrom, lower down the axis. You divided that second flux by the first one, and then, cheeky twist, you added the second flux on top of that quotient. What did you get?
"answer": 2.9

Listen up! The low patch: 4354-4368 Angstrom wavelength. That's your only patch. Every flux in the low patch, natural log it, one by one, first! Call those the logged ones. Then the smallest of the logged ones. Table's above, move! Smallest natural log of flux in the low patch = 1.03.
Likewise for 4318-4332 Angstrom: 0.92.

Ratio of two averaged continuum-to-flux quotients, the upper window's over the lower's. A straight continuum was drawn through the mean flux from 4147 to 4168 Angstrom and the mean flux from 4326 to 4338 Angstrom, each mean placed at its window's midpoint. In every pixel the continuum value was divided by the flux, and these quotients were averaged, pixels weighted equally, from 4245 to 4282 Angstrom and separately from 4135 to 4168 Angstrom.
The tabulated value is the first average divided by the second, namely 1.08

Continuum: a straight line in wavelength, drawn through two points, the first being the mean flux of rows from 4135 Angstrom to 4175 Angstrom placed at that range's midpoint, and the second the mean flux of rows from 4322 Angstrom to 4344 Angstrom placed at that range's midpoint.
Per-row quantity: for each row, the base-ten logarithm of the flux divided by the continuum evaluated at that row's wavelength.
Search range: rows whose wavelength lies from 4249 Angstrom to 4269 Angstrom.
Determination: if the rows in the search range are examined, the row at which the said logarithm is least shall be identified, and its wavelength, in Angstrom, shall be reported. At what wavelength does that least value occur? 4255.91 Angstrom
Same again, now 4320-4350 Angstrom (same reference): 4343.03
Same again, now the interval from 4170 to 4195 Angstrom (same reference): 4184.01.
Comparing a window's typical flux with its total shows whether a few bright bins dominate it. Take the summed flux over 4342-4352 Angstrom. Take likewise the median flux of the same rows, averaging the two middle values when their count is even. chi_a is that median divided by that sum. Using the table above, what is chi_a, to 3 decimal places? 0.202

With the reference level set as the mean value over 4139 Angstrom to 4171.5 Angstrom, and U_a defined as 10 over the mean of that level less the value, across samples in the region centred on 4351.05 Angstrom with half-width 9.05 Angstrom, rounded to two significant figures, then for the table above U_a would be -14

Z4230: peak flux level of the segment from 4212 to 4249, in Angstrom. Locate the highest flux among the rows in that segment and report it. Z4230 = 2.713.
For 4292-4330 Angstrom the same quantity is 2.85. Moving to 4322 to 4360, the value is 3.039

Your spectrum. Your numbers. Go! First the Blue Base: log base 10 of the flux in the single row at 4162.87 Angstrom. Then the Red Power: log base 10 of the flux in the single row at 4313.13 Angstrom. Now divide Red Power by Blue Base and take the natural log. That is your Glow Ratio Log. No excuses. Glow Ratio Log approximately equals 0.11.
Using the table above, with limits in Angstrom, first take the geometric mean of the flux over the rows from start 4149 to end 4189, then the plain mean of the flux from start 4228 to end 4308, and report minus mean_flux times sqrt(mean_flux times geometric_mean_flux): -5.2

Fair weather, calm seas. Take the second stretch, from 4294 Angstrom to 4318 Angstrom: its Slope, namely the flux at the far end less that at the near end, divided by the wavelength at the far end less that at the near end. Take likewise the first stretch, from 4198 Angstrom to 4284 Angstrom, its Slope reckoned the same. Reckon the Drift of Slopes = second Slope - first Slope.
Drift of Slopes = 0.014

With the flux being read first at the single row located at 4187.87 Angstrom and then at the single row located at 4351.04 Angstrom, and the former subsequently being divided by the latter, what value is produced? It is 0.74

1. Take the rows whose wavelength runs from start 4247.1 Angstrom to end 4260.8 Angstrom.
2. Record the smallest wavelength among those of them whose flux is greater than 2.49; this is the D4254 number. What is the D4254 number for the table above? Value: 4248.08 Angstrom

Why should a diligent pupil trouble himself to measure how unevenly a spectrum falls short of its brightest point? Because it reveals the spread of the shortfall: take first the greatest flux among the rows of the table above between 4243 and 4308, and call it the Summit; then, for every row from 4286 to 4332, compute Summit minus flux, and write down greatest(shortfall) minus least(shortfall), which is 1.22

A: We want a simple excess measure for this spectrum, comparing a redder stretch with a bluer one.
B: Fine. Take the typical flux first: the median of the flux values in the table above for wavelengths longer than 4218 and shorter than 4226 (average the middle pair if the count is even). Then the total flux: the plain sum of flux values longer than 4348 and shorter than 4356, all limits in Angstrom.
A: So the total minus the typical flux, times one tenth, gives 0.94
